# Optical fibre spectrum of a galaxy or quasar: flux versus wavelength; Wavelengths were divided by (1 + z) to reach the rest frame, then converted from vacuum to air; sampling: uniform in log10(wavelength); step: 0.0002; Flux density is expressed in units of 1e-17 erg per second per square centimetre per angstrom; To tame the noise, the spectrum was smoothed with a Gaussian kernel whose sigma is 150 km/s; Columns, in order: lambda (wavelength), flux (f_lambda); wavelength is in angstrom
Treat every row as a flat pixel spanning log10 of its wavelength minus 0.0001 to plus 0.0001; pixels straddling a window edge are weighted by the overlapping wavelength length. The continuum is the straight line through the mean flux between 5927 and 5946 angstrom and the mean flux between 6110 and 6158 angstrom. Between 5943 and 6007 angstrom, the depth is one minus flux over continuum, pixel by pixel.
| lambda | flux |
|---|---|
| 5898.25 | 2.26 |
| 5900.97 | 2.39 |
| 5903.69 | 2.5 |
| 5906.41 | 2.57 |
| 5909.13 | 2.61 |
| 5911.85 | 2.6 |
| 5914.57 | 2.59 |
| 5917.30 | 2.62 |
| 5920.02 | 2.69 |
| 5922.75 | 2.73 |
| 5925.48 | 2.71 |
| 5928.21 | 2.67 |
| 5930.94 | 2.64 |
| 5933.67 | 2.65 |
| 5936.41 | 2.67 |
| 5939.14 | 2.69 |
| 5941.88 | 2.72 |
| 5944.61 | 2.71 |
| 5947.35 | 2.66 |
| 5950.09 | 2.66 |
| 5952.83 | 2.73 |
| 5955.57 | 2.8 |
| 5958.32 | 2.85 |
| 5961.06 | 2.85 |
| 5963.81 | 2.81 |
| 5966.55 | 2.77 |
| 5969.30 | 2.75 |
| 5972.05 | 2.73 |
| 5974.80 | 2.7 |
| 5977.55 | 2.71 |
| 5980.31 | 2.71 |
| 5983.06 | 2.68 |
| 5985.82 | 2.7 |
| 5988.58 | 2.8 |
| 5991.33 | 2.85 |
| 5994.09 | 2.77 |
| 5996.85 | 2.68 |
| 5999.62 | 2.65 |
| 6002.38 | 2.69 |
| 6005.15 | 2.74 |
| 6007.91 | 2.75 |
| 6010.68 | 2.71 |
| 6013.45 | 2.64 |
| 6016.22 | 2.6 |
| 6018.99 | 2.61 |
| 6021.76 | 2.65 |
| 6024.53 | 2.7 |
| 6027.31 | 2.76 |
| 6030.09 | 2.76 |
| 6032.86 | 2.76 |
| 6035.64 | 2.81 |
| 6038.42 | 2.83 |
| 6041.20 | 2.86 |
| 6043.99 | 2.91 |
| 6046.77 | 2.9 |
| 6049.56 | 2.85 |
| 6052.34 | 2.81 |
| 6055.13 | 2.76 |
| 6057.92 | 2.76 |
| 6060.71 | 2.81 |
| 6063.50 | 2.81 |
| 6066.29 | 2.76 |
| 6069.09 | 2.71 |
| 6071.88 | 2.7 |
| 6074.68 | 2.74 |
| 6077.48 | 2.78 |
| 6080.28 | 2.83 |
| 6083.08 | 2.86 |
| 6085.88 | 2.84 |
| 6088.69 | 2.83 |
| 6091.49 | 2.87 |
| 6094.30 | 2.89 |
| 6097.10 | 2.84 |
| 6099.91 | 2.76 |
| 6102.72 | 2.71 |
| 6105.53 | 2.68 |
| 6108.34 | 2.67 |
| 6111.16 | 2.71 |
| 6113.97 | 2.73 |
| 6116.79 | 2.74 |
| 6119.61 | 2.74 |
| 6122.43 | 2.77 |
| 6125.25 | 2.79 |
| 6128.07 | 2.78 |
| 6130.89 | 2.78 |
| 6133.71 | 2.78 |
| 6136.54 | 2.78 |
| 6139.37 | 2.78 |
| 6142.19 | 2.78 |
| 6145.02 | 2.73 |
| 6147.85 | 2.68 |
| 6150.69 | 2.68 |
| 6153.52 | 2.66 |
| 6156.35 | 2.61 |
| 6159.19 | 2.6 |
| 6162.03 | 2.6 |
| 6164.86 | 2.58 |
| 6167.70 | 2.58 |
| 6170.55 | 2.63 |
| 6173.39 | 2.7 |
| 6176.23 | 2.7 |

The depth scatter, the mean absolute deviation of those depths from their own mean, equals 0.020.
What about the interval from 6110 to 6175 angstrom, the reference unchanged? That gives 0.025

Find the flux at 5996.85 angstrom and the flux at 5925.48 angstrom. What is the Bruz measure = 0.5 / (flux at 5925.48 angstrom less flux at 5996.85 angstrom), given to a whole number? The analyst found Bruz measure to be 17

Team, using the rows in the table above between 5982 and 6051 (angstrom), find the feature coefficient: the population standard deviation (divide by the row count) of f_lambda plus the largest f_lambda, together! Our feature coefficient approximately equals 3.00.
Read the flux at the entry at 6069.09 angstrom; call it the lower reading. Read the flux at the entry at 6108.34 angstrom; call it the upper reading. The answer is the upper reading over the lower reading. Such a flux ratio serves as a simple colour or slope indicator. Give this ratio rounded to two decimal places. 0.99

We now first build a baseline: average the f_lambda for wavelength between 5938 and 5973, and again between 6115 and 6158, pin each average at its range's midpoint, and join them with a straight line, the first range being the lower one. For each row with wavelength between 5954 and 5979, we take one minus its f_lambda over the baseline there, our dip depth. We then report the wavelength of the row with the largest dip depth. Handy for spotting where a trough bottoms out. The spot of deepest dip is 5974.80 angstrom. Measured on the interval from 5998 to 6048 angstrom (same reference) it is 6016.22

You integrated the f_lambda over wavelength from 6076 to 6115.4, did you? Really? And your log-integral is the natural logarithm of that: 4.7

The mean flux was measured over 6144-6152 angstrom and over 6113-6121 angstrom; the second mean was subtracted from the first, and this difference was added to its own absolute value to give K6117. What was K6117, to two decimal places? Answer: 0.00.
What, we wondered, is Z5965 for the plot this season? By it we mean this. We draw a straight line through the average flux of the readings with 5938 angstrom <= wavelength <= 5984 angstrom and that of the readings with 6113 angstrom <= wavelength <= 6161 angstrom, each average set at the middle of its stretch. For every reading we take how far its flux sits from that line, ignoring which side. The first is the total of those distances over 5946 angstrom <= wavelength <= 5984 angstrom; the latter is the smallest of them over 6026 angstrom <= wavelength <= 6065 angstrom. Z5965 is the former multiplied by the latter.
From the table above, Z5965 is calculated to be 0.0185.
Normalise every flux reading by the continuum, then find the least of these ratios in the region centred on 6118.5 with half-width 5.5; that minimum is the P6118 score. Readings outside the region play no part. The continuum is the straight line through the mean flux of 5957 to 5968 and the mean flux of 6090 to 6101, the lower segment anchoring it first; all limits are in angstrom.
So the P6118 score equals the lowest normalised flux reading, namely 0.96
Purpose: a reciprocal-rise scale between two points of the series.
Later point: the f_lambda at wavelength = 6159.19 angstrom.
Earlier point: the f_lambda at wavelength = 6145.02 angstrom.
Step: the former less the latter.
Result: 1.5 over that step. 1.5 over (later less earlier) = -12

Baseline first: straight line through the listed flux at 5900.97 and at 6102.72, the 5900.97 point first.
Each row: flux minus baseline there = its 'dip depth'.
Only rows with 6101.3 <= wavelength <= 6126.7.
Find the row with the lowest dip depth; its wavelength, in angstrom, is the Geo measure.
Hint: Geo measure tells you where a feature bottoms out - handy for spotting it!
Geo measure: 6108.34 angstrom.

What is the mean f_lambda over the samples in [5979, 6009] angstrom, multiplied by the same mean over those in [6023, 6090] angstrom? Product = 7.63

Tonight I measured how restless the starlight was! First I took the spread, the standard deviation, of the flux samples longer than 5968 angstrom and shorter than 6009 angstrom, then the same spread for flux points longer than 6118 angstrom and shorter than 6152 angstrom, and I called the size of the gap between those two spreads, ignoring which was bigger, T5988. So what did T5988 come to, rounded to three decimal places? 0.012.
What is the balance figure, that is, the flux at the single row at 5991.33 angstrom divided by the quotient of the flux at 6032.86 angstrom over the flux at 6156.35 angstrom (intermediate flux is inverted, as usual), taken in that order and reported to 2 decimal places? 2.70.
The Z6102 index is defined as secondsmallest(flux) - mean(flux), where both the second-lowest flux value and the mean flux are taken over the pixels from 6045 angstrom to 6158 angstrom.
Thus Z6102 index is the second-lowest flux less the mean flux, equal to -0.11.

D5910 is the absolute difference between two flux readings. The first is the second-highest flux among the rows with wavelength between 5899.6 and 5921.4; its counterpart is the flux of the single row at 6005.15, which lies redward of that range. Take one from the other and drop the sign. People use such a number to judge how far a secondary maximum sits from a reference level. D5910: 0.12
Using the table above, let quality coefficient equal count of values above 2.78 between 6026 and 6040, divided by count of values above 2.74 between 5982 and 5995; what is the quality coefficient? 0.67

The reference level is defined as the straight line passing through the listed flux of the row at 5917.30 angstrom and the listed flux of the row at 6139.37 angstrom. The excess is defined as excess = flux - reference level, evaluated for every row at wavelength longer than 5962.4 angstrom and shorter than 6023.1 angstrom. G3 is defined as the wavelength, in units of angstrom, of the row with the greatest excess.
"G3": 5991.33 angstrom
